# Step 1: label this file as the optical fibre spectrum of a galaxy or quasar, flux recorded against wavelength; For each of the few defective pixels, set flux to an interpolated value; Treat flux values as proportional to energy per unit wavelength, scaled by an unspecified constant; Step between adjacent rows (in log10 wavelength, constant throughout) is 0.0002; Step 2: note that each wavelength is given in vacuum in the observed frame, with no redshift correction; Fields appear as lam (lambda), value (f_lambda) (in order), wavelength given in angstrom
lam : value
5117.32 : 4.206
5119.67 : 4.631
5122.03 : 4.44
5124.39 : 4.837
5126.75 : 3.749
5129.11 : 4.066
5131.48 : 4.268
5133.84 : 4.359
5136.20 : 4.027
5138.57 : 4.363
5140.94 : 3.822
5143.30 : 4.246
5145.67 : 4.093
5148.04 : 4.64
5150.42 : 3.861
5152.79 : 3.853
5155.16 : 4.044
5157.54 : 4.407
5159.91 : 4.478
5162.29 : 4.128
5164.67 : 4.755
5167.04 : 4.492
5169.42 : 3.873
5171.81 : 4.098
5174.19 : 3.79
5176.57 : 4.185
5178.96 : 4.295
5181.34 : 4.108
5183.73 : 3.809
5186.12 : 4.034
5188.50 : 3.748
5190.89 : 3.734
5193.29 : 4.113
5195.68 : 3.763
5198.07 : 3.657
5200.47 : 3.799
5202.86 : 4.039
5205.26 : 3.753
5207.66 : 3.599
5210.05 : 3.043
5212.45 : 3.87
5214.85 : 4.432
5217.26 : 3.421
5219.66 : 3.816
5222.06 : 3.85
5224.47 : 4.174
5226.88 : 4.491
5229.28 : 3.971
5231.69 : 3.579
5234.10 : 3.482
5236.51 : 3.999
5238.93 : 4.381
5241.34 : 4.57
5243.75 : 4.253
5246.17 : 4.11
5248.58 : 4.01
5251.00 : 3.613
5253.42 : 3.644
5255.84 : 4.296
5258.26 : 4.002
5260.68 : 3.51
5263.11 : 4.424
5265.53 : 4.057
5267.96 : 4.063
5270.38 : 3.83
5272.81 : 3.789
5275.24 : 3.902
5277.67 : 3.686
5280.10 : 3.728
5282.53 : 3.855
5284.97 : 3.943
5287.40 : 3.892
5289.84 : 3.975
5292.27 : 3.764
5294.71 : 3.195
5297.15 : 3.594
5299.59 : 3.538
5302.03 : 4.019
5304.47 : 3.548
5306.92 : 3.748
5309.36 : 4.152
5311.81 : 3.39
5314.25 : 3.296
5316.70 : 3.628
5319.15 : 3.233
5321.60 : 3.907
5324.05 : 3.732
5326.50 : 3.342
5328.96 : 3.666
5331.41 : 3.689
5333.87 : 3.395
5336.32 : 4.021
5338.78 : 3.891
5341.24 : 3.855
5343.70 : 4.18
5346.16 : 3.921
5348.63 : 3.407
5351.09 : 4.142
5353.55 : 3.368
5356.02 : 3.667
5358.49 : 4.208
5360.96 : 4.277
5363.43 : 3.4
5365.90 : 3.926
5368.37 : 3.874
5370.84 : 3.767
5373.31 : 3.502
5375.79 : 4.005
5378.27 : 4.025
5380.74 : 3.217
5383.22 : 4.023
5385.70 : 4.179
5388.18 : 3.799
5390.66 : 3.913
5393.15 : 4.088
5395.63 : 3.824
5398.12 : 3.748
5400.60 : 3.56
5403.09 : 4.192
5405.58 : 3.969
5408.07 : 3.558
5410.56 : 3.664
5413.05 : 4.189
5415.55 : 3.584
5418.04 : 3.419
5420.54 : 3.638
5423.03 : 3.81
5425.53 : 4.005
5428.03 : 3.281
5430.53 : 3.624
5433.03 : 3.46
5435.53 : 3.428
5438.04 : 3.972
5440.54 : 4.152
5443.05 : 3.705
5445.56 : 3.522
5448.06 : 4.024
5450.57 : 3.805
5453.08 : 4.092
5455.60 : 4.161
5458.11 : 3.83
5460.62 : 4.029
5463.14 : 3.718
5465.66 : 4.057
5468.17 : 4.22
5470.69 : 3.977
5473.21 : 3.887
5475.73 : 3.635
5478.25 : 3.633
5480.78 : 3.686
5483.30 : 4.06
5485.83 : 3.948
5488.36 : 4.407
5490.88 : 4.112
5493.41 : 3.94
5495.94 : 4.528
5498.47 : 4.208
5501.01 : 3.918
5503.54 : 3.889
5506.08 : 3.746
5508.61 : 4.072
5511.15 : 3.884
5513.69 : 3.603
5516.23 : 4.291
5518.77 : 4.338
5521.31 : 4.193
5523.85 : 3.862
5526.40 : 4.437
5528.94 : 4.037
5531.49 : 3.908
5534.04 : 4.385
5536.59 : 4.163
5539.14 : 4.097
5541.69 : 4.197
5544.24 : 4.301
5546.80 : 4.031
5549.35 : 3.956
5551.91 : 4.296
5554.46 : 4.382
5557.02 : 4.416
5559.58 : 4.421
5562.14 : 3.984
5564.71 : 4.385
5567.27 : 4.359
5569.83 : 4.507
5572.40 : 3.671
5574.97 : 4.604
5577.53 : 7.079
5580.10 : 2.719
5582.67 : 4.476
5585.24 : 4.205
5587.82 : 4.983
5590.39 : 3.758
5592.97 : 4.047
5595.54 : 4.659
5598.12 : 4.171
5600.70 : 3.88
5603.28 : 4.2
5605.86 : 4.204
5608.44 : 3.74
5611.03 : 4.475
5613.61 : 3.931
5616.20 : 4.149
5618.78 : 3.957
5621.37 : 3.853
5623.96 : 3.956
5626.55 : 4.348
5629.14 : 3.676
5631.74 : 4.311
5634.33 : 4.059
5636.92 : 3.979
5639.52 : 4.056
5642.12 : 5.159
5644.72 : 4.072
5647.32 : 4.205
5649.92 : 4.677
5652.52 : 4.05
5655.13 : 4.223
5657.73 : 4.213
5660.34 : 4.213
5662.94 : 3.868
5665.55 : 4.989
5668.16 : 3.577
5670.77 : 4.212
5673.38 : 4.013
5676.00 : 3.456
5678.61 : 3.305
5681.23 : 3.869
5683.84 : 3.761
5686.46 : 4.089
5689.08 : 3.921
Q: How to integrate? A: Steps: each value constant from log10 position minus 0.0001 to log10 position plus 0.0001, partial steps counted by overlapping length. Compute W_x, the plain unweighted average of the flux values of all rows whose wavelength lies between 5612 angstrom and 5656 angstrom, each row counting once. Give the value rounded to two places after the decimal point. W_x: 4.16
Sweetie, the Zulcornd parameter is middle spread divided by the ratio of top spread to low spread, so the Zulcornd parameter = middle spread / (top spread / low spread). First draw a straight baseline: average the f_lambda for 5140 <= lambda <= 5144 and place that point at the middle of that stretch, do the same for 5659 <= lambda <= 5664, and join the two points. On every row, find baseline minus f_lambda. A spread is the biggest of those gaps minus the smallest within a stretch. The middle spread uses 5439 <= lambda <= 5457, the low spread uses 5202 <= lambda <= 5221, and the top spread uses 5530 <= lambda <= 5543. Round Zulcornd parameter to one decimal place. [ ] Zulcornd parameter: 1.9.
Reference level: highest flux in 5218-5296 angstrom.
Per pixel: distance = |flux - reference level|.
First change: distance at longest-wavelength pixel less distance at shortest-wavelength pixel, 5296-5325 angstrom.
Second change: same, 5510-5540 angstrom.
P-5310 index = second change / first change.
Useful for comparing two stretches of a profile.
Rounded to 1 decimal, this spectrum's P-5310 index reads 1.5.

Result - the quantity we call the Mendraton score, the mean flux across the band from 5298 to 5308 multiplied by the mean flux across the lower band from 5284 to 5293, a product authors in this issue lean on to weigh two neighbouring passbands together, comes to 14.5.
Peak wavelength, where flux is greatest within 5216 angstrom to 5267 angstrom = 5241.34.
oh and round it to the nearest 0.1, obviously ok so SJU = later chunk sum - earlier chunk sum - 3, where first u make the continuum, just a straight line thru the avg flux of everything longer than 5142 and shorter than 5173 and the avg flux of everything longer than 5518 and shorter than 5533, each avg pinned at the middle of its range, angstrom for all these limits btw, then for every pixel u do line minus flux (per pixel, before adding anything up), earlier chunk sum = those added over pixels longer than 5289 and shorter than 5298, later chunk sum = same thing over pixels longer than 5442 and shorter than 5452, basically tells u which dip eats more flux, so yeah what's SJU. -3.7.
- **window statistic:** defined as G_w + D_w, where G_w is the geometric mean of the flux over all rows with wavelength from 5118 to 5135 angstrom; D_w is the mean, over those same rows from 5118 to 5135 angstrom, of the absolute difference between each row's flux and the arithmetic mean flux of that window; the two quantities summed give 4.59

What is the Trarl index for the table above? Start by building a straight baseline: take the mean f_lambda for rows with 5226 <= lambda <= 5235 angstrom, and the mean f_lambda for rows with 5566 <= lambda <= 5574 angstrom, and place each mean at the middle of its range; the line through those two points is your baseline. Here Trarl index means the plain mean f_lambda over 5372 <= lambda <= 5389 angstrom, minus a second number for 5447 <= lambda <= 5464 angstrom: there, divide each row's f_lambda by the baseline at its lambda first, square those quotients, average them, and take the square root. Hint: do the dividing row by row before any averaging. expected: 2.85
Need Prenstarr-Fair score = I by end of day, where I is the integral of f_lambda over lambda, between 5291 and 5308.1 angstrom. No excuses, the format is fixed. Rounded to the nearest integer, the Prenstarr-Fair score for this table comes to 62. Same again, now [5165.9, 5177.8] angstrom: 49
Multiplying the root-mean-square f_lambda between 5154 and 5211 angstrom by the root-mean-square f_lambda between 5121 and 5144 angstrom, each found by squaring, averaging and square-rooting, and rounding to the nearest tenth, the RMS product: 16.9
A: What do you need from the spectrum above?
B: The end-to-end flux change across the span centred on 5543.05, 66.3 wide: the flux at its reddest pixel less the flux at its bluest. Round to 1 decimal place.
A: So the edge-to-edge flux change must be 0.7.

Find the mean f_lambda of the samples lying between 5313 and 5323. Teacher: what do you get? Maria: 3.52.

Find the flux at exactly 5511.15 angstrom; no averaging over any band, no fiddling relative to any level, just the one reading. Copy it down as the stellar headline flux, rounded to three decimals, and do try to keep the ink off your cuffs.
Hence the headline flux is 3.884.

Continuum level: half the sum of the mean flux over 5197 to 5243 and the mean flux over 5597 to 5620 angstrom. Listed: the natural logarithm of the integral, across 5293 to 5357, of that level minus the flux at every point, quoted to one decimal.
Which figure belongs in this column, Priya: 3.0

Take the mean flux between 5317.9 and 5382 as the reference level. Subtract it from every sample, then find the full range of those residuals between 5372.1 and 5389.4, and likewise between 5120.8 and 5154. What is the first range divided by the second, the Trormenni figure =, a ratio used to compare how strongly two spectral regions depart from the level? 0.9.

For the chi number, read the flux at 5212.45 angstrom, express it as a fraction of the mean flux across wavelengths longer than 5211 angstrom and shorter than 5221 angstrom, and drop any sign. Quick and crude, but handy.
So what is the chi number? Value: 1.00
